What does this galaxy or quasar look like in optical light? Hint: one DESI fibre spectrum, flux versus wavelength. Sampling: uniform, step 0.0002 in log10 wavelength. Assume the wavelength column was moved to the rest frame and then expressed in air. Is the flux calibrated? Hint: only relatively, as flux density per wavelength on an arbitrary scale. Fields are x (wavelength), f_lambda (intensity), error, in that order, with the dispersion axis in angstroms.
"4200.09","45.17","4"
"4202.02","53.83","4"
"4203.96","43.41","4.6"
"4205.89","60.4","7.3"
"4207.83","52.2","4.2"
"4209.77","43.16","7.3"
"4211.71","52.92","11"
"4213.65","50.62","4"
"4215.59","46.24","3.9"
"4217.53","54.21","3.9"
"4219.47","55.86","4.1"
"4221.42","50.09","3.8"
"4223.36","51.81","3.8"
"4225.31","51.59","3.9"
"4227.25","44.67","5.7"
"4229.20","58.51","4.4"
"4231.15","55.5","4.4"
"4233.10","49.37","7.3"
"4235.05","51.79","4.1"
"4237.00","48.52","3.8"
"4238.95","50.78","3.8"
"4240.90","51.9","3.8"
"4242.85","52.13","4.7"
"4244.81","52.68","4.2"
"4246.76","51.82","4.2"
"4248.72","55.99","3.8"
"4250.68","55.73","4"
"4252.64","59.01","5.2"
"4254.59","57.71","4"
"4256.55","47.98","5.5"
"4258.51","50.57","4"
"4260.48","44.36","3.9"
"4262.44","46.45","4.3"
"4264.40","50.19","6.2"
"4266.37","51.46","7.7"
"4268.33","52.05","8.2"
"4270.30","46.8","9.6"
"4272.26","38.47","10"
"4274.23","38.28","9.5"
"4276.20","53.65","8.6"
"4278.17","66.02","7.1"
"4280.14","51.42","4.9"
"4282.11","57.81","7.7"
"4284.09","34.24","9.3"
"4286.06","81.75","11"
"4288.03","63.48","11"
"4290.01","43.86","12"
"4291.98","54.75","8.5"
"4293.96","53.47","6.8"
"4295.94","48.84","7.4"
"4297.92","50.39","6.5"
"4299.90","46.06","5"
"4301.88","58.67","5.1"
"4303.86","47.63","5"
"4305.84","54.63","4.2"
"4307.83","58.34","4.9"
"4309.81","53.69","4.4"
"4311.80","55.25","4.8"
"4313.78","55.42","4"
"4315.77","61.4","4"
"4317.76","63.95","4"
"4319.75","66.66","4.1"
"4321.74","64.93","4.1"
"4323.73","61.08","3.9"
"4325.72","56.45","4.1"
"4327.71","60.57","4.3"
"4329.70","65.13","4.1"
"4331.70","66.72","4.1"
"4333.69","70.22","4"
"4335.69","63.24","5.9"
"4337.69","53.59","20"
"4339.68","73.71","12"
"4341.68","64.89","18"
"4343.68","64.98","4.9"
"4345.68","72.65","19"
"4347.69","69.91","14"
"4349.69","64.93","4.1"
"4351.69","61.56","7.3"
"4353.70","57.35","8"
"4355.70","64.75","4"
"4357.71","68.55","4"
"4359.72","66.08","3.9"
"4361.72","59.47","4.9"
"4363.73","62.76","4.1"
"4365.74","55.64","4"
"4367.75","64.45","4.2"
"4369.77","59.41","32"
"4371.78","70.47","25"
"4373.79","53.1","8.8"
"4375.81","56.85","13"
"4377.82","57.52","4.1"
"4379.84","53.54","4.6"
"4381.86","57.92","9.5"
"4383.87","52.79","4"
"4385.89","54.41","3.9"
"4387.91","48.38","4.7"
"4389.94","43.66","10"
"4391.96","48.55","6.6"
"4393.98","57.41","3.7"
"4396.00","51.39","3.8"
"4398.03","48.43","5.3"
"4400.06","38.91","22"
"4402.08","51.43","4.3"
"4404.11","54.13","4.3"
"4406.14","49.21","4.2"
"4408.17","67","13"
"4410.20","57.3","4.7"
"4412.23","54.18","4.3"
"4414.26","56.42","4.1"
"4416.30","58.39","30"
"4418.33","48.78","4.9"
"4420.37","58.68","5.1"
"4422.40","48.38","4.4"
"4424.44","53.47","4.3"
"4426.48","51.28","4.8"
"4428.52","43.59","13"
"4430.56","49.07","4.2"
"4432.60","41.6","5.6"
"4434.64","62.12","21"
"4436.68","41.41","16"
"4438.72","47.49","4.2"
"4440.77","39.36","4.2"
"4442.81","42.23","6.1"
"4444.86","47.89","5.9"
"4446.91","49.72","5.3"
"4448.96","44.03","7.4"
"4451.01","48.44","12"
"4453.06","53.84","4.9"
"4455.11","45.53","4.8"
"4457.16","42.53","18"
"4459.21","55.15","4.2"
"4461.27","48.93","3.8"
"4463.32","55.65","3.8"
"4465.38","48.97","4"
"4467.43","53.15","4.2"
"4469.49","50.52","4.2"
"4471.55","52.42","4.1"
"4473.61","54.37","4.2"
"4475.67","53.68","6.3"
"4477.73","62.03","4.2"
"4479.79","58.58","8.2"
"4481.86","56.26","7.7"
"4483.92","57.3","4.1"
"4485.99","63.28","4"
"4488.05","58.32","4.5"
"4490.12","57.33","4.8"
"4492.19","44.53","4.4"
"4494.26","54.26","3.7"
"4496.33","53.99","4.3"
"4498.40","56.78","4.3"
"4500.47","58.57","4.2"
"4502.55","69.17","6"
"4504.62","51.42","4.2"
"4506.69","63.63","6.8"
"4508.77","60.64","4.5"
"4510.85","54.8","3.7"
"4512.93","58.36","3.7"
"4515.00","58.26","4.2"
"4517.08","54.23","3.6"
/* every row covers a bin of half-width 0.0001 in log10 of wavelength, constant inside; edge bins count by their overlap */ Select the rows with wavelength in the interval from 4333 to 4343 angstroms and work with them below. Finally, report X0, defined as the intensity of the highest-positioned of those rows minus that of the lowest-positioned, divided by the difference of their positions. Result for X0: -0.7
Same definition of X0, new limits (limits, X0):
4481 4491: 0.1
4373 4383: 0.6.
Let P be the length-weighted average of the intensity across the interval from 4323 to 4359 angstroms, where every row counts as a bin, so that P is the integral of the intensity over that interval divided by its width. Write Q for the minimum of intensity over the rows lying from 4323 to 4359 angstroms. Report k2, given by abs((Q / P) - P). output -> 64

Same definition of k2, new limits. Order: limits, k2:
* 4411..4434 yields 51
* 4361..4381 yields 58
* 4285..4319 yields 55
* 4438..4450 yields 44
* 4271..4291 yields 52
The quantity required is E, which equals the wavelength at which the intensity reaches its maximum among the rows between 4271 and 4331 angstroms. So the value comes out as 4286.06 angstroms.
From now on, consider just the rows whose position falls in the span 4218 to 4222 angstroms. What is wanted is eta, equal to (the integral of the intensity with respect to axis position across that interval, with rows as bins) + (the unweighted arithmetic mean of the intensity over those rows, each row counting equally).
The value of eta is 266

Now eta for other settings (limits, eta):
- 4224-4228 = 243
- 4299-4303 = 262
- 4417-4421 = 268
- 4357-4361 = 334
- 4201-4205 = 244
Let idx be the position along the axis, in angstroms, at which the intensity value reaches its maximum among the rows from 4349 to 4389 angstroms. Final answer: 4371.78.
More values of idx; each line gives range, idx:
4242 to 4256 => 4252.64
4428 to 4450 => 4434.64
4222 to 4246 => 4229.20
